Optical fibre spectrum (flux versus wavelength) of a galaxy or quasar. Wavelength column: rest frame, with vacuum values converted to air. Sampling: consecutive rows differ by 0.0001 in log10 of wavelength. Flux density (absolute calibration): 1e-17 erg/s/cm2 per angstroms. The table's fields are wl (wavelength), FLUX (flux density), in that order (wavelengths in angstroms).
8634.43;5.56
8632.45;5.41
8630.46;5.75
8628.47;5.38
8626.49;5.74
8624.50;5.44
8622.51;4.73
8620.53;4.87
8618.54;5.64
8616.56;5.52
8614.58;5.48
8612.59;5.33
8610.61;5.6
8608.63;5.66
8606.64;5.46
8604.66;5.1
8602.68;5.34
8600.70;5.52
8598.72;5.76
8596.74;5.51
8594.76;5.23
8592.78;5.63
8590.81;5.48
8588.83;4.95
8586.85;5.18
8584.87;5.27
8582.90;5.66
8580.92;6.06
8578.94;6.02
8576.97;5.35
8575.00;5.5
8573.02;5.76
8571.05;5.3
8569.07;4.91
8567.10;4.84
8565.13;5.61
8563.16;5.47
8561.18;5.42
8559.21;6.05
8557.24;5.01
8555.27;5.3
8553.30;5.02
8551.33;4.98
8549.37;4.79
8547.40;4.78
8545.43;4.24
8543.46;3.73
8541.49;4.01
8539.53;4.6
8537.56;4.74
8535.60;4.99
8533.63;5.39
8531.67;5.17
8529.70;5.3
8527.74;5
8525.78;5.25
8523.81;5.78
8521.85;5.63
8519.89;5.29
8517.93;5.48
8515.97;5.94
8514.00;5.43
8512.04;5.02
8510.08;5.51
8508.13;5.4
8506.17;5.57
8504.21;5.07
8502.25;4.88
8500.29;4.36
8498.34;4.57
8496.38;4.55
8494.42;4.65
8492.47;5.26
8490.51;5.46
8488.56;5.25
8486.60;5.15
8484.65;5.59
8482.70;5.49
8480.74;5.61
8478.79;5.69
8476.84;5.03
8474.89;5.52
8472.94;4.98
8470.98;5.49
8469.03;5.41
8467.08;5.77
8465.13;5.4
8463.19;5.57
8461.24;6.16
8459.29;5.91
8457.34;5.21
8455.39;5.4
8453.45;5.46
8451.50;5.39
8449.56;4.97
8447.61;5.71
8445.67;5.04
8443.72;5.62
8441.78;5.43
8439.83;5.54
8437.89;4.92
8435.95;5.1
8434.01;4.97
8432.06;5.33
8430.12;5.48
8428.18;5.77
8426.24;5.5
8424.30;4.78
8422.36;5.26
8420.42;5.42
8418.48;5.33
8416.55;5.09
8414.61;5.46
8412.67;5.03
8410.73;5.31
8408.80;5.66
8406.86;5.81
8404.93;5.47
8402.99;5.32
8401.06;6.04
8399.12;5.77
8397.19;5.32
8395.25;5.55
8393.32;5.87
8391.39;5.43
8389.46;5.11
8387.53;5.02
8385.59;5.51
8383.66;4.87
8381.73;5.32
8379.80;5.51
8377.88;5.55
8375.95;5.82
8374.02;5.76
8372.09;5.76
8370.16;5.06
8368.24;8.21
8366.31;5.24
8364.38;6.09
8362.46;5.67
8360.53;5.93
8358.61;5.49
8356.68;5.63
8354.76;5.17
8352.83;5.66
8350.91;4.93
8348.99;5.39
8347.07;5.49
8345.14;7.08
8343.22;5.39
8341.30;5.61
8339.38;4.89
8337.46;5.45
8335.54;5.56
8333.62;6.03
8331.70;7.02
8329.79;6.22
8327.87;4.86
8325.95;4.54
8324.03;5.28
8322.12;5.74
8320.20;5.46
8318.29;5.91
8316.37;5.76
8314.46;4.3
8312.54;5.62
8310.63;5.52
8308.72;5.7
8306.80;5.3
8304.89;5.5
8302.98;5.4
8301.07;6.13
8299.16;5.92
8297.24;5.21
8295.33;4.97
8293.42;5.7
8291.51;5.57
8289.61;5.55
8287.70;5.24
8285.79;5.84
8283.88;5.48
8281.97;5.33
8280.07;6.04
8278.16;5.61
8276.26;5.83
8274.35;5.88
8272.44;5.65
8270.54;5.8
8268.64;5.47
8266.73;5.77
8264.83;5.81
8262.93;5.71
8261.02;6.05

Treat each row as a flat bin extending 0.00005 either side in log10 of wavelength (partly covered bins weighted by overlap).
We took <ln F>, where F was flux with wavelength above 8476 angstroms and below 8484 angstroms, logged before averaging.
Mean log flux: 1.70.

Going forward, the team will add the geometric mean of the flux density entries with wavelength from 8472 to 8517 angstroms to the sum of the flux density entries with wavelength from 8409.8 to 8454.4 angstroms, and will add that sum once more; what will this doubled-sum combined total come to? 249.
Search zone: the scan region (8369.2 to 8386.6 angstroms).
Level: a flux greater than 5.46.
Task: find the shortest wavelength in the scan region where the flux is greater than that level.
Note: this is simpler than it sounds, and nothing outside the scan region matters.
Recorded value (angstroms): 8372.09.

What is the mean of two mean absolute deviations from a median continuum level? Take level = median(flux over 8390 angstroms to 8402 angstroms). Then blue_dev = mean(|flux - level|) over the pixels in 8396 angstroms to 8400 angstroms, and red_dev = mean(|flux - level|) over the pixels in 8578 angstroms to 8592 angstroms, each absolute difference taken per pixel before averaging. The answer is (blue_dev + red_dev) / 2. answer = 0.29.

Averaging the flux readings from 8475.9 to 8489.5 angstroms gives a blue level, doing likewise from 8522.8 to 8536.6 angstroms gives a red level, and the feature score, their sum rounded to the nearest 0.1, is 10.7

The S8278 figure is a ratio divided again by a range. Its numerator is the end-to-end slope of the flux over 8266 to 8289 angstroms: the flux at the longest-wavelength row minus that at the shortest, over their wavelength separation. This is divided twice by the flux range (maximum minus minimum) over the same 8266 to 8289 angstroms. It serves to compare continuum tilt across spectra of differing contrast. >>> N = -0.039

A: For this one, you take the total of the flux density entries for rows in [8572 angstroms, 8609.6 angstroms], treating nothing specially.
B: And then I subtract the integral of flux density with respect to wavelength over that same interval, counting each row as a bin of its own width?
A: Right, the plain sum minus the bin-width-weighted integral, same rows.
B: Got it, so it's -102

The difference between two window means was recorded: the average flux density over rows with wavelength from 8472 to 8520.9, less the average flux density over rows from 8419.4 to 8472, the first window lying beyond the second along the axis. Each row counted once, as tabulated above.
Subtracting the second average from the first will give -0.18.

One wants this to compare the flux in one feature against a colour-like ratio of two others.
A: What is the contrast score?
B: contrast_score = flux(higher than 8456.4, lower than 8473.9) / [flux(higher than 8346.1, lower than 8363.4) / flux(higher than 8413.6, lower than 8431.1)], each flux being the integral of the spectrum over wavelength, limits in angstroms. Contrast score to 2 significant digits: 96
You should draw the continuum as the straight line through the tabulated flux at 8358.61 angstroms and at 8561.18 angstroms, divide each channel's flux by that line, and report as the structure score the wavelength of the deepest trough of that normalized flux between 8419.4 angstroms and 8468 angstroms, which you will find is 8424.30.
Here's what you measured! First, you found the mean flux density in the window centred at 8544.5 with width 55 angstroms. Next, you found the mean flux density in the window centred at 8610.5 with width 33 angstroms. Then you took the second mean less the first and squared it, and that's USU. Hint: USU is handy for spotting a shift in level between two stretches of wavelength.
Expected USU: 0.11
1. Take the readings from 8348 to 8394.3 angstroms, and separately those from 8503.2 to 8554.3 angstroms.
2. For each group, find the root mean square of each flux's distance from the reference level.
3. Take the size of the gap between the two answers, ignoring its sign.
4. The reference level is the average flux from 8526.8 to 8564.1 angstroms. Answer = 0.4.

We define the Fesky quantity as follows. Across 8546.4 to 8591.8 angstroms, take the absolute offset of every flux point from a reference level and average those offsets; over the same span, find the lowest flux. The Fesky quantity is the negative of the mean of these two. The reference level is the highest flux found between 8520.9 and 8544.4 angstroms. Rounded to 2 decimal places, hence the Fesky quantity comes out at -2.65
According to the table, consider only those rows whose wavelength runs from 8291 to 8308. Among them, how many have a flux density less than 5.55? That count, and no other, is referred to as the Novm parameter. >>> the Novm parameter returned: 5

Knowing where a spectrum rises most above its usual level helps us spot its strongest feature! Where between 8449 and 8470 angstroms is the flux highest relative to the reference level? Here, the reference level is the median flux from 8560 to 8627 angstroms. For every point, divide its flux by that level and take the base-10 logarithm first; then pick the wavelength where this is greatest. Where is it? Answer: 8461.24 angstroms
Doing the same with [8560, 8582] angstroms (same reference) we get 8580.92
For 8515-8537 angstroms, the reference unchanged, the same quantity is 8515.97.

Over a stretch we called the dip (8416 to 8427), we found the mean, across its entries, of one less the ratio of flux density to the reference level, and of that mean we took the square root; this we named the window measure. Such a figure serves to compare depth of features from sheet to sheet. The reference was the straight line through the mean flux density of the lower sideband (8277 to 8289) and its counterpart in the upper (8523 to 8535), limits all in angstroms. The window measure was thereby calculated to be 0.19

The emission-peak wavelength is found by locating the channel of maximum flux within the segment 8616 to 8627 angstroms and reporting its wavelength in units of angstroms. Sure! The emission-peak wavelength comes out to 8626.49 angstroms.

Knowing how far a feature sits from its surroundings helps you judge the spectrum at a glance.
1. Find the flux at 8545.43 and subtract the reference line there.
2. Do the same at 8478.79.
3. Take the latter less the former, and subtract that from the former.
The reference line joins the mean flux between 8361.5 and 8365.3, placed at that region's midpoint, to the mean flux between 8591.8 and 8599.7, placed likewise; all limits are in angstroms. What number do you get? -2.7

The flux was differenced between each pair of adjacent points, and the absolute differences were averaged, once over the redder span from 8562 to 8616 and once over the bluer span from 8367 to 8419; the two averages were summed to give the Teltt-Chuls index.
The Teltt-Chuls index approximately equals 0.71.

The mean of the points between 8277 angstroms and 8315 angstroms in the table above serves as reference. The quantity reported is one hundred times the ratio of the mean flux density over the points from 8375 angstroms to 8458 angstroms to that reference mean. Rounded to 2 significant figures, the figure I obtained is 98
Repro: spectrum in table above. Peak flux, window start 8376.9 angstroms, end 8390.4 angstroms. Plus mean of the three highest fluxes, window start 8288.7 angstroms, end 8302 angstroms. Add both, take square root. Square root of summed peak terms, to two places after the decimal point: 3.39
